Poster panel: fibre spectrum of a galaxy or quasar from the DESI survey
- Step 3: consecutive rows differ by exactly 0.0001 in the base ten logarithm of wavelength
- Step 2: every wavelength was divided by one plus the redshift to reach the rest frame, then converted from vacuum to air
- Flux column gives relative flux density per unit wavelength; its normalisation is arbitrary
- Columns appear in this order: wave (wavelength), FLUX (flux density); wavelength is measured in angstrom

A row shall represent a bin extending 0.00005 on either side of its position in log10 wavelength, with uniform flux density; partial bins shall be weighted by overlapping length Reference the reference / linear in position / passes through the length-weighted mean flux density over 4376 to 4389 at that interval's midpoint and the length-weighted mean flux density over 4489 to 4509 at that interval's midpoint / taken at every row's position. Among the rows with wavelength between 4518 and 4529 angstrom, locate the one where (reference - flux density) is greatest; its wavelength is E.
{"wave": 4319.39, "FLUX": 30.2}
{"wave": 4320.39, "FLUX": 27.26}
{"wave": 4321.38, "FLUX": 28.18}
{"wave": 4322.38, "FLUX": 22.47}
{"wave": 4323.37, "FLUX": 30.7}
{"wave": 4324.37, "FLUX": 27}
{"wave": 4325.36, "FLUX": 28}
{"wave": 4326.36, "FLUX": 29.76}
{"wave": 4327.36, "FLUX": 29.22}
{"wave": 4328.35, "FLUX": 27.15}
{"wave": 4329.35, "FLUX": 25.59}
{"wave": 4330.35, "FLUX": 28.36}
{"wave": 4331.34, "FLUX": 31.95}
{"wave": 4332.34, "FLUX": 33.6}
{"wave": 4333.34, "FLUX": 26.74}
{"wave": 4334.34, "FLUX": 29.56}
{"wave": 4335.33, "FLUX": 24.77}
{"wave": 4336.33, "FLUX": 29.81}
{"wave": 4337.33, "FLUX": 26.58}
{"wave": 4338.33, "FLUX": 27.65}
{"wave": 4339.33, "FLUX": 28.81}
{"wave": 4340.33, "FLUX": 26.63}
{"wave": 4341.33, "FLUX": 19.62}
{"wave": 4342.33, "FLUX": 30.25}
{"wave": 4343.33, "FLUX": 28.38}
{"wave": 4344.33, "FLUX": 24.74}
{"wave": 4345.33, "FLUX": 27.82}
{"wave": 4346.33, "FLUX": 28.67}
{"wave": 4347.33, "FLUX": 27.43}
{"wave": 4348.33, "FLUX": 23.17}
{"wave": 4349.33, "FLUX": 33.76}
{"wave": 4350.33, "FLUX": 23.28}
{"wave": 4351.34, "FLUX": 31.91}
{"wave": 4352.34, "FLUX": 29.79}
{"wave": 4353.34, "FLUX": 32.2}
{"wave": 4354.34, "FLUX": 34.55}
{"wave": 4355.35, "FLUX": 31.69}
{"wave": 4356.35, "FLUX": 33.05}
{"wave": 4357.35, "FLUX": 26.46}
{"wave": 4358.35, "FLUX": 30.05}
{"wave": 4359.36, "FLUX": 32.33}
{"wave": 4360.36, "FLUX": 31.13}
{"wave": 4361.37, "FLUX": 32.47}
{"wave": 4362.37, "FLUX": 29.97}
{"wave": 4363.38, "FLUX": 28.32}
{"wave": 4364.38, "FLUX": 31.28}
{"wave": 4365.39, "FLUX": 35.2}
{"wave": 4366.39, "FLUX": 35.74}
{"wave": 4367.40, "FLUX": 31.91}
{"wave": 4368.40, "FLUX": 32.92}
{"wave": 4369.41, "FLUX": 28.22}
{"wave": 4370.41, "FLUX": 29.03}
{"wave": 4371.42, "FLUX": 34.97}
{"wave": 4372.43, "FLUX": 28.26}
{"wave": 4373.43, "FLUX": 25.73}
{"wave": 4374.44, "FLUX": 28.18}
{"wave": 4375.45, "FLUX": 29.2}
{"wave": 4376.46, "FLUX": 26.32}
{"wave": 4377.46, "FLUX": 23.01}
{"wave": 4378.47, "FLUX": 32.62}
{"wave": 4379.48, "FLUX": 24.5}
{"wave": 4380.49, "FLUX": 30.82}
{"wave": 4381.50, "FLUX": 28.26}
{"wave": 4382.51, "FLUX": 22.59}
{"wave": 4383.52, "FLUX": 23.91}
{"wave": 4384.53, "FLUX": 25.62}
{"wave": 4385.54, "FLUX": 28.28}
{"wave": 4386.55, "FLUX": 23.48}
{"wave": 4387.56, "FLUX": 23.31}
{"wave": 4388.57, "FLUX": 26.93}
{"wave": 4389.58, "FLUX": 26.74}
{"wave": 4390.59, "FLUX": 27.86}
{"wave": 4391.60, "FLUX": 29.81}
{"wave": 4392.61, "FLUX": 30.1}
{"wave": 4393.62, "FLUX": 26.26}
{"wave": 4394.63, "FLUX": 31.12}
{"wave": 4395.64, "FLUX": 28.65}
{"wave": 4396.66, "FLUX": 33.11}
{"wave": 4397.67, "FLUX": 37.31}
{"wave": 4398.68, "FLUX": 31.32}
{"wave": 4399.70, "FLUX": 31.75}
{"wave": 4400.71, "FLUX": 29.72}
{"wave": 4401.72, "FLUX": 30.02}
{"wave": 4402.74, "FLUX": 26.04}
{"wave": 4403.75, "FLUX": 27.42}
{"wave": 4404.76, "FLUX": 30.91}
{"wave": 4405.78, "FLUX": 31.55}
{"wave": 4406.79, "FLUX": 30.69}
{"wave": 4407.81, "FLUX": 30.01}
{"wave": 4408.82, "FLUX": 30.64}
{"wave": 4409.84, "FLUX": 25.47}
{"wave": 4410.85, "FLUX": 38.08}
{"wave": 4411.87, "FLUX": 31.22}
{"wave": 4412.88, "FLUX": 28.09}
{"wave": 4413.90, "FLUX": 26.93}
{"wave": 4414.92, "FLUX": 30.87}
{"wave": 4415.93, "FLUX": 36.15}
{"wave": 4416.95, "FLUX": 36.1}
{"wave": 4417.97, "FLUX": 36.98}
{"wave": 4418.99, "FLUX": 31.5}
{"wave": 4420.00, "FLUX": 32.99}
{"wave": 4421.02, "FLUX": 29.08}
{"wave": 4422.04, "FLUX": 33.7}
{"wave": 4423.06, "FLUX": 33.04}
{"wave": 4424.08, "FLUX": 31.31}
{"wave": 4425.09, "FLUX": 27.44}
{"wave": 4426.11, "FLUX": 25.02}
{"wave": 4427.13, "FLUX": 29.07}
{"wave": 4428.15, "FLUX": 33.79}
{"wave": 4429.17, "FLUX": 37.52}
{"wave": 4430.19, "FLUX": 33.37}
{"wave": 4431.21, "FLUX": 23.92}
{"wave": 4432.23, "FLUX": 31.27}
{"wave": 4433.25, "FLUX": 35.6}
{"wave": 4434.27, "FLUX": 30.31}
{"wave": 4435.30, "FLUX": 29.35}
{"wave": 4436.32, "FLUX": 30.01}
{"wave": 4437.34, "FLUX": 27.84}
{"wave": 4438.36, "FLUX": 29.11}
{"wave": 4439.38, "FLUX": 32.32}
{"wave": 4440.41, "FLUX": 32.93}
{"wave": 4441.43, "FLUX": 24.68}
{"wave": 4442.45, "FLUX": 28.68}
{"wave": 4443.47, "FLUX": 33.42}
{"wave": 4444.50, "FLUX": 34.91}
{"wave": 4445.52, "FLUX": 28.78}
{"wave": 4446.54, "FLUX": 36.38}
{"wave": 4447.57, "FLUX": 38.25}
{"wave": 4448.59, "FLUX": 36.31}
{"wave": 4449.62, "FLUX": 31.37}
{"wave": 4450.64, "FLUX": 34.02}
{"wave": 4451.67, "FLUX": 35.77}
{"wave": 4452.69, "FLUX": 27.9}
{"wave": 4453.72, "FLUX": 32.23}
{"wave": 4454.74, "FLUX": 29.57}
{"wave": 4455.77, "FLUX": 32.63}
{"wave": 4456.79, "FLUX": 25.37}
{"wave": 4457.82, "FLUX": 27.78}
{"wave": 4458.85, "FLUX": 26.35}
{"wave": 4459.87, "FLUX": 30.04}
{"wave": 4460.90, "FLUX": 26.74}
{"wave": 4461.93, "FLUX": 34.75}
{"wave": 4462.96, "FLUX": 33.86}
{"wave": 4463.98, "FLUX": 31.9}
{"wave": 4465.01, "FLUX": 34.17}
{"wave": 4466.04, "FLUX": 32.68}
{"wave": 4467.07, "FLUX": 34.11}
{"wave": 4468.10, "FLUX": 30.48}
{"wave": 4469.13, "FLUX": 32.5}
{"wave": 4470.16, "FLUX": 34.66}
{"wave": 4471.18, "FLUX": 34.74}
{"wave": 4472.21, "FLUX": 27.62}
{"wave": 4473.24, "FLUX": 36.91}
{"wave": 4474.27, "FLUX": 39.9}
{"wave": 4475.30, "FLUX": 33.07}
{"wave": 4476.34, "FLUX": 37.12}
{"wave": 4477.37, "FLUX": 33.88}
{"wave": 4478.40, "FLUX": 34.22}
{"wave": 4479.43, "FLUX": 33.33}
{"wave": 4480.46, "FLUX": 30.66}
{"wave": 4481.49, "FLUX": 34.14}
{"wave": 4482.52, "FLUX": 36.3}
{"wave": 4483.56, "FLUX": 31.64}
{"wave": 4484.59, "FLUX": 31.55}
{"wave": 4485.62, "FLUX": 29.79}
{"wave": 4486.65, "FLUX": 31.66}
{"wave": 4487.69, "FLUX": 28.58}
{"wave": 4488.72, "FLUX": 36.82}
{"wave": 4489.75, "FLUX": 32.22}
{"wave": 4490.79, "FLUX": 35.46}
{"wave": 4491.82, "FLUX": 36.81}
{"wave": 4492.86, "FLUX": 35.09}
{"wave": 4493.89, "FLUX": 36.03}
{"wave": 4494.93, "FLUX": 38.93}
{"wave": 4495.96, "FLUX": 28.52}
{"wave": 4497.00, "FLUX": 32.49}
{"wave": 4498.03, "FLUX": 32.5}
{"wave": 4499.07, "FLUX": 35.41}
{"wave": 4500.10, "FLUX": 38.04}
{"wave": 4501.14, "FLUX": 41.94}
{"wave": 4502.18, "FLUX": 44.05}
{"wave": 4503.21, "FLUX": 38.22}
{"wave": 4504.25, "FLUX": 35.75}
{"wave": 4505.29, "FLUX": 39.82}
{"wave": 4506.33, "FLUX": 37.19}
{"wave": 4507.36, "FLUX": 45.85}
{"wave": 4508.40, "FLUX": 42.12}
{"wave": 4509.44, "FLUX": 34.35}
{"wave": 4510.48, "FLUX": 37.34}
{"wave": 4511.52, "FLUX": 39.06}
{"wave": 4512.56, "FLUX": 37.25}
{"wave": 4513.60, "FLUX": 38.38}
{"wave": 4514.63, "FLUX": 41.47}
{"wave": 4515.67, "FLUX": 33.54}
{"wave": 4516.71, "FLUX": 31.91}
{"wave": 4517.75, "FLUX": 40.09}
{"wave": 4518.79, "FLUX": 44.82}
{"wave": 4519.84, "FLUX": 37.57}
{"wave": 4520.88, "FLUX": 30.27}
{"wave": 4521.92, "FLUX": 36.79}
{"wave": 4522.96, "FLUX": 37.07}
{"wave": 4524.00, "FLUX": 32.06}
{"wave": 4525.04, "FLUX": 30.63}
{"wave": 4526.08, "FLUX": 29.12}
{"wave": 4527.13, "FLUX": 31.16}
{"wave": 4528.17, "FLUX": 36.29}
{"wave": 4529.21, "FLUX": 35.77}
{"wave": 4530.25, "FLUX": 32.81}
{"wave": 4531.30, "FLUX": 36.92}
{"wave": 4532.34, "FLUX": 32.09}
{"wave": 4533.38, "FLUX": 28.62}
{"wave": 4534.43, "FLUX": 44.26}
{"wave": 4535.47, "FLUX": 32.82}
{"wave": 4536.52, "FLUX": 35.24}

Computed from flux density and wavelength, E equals 4526.08 angstrom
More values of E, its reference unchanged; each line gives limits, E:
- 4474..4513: 4495.96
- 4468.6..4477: 4472.21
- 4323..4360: 4341.33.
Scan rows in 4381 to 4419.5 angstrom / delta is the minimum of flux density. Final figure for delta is 22.59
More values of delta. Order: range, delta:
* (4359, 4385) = 22.59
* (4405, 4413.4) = 25.47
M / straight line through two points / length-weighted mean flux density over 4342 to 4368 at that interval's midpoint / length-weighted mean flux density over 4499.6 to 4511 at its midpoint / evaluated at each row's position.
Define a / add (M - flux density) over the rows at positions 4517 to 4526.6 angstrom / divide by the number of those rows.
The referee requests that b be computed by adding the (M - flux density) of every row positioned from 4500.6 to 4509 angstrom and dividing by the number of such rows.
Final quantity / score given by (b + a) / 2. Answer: 2.0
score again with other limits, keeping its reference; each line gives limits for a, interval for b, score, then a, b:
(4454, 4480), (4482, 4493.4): 5.0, 4.80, 5.1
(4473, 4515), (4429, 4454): 3.3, 2.84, 3.7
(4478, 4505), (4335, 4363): 2.5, 4.01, 1.0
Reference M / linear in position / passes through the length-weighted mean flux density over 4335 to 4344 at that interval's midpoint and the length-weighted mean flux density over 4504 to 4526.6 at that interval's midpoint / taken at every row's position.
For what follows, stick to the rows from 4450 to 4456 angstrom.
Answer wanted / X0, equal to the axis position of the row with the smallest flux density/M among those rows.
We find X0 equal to 4452.69 angstrom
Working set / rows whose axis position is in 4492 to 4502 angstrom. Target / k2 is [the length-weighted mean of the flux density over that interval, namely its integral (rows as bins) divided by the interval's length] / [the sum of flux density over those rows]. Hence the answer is 0.112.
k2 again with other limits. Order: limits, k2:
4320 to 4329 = 0.111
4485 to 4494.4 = 0.111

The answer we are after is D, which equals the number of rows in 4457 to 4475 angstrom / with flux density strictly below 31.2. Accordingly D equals 6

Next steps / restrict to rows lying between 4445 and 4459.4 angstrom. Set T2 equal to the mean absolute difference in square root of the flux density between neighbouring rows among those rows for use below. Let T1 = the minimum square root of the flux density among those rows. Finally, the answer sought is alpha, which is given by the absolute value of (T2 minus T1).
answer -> 4.70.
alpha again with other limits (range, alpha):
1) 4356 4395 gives 4.46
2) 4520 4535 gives 5.00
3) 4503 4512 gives 5.52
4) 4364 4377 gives 4.80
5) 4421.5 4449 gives 4.55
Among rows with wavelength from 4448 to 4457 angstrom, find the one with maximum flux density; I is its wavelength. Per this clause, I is 4448.59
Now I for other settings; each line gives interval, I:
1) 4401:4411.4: 4410.85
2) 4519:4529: 4519.84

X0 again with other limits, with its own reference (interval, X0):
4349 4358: 4350.33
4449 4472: 4456.79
